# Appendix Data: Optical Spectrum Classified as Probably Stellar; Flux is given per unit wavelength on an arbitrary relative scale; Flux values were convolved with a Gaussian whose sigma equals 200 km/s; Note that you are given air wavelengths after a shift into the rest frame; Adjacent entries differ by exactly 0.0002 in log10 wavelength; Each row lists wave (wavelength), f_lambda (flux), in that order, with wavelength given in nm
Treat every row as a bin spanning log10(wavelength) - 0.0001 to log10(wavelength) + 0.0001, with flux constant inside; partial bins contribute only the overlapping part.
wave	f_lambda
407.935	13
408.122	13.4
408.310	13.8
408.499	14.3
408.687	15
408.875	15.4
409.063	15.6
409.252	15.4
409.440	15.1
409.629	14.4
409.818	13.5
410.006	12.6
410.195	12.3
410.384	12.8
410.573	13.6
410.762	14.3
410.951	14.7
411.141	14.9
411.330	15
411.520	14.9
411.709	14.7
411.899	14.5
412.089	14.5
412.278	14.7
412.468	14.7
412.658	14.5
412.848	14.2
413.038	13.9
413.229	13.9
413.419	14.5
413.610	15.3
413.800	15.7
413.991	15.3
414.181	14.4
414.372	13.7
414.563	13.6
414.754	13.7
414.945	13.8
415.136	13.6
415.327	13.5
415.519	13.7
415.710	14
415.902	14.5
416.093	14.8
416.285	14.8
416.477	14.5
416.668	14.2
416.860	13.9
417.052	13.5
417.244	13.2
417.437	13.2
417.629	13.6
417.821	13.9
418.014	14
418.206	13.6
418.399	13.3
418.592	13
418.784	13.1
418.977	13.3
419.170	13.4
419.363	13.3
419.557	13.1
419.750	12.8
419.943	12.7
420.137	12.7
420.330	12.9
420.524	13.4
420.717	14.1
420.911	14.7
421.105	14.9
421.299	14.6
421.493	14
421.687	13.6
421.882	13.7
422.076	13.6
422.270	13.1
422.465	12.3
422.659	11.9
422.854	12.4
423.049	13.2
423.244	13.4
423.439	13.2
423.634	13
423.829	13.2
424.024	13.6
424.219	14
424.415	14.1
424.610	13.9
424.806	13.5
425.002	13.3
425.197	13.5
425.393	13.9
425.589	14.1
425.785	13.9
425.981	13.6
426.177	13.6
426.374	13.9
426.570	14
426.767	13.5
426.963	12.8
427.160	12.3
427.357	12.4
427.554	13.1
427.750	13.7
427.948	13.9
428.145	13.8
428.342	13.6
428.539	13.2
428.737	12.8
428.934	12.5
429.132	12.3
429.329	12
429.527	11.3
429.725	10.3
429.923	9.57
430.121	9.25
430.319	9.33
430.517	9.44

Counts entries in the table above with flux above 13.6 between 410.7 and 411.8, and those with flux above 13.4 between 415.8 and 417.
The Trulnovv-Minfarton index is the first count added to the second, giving 12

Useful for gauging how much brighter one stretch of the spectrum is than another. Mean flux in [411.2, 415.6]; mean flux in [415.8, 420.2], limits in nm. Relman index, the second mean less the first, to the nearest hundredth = -0.78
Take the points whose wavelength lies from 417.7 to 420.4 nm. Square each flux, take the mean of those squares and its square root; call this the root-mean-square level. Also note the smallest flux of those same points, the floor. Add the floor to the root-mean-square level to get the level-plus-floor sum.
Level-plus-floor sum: 25.9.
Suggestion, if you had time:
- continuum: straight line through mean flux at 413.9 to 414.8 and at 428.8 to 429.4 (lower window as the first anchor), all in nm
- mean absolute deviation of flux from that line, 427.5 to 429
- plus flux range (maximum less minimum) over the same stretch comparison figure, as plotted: 2.3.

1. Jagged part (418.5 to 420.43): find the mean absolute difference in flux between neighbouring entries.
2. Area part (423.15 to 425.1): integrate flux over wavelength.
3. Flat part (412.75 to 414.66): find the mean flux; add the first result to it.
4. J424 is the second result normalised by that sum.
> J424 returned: 1.81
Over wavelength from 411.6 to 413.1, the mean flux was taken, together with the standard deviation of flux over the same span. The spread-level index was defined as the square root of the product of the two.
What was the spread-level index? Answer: 2.0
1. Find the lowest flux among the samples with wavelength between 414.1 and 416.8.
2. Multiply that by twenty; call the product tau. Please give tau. 270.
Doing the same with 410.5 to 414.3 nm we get 272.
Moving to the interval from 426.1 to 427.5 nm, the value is 246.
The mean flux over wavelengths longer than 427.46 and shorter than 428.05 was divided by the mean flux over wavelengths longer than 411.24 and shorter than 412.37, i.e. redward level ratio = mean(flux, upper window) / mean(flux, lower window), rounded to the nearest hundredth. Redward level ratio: 0.92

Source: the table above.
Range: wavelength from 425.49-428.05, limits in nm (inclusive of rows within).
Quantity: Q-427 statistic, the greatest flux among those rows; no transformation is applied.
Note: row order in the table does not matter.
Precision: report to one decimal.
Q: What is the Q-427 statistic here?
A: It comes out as 14.1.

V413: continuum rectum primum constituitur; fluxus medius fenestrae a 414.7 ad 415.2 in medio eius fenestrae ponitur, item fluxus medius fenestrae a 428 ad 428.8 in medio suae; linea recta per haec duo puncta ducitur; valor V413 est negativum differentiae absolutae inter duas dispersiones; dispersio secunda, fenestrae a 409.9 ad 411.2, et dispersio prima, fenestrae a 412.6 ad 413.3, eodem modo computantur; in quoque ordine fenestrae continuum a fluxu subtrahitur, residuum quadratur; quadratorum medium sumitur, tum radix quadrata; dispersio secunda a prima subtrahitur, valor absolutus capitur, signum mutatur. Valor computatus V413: -0.57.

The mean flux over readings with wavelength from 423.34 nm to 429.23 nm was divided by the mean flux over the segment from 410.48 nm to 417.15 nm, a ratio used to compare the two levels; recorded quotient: 0.935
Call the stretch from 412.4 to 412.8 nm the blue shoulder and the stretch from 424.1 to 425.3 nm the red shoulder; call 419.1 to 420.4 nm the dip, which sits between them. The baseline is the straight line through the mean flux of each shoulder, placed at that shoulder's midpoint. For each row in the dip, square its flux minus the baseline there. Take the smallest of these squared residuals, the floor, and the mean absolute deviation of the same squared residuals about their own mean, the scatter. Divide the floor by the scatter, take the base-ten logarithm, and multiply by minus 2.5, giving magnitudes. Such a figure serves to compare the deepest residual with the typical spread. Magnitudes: -0.1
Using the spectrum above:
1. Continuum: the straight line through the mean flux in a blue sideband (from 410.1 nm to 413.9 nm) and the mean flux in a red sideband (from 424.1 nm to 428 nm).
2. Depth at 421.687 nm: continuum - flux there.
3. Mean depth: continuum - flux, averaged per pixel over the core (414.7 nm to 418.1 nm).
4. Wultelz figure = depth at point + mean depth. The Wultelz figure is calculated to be 0.4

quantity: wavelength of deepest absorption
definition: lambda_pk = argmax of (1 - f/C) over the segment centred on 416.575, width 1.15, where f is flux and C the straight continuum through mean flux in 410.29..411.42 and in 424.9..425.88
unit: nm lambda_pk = 417.052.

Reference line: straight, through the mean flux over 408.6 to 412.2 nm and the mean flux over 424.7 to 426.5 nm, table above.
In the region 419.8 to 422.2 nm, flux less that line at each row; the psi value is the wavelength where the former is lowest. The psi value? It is 419.943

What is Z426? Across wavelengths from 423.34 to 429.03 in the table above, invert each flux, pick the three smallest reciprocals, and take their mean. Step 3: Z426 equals 0.071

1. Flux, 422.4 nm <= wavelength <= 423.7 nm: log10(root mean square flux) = 1.11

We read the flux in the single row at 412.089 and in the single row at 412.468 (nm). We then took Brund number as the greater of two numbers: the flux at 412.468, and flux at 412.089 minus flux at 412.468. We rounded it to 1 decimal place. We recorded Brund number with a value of 14.7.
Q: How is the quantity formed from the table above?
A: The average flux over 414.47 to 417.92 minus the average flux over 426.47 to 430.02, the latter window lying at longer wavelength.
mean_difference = 1.27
